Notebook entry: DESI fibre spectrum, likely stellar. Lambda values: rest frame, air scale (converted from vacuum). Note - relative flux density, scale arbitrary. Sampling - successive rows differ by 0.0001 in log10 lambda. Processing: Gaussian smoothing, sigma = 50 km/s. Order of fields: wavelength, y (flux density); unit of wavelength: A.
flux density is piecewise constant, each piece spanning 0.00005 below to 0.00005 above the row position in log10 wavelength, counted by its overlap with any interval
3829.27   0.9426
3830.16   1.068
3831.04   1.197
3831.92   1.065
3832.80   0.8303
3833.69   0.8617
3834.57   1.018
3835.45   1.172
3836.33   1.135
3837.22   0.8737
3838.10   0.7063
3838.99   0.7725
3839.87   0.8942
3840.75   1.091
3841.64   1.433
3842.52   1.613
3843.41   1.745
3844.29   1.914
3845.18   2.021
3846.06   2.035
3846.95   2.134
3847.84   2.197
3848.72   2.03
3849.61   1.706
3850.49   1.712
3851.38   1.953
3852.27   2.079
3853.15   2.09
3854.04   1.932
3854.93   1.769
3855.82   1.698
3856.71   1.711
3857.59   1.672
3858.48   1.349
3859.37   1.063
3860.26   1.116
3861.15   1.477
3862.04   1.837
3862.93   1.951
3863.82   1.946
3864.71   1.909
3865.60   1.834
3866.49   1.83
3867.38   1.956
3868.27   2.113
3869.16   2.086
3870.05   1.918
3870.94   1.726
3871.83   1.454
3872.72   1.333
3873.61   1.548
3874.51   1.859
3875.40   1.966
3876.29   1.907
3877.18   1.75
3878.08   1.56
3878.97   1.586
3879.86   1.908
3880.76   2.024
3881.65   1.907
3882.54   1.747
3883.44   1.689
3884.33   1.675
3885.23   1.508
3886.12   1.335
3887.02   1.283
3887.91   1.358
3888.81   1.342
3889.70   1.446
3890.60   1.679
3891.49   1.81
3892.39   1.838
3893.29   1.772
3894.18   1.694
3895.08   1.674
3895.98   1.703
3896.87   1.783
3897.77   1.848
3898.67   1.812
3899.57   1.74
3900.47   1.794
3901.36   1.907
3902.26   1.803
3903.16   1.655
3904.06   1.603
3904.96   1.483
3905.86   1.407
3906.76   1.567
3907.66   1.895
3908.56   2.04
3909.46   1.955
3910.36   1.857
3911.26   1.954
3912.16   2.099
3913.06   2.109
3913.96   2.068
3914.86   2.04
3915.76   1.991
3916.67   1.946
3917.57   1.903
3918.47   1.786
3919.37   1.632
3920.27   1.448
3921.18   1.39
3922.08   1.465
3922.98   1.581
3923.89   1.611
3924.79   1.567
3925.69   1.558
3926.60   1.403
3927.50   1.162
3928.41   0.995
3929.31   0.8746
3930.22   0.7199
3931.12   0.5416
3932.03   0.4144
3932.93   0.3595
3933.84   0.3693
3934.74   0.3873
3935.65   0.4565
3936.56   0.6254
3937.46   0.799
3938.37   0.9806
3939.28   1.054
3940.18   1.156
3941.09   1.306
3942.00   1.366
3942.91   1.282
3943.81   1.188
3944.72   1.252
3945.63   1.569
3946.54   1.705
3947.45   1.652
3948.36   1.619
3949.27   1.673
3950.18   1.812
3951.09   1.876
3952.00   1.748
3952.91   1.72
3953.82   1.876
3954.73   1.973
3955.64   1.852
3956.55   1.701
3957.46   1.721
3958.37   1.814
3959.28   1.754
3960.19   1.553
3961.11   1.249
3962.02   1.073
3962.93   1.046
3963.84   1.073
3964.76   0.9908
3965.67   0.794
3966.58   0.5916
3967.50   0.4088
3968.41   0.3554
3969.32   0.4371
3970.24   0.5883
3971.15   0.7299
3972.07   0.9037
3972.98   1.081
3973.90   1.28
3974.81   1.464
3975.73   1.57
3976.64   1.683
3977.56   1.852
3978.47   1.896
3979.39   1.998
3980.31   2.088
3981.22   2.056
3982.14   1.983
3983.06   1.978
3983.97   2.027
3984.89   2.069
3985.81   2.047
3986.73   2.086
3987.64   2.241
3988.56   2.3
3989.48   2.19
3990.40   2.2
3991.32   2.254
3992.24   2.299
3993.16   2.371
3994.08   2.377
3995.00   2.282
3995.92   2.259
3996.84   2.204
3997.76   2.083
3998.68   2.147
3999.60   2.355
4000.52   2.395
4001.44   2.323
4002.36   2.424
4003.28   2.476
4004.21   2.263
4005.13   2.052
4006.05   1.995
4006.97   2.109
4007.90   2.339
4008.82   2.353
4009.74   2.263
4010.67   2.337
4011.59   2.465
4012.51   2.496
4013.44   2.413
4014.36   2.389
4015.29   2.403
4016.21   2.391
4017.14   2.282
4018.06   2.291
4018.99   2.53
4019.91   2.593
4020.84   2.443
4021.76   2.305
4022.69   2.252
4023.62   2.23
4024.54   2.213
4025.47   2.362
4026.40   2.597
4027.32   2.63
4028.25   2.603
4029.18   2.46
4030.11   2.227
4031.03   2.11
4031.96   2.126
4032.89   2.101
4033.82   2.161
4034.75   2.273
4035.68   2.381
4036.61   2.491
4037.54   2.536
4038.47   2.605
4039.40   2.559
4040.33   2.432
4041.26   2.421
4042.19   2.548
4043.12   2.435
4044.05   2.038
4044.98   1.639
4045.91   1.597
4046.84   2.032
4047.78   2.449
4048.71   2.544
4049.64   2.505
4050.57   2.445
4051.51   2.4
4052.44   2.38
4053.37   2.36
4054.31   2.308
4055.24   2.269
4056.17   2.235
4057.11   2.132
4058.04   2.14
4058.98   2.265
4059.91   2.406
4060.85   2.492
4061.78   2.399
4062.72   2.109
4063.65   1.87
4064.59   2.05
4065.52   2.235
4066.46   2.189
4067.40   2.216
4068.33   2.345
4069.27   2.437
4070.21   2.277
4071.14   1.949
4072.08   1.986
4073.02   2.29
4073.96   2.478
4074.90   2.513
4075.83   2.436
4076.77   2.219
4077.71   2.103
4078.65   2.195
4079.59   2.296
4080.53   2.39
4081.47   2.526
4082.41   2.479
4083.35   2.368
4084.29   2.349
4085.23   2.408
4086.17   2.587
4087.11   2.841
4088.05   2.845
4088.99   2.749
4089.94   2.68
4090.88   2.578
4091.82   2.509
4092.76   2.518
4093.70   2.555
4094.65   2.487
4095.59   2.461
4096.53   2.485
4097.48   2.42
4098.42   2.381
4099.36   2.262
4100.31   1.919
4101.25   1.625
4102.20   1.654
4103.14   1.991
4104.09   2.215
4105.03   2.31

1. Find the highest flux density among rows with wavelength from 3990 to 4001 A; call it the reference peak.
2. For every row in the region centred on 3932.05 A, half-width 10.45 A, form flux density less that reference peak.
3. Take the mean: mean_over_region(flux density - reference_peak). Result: -1.4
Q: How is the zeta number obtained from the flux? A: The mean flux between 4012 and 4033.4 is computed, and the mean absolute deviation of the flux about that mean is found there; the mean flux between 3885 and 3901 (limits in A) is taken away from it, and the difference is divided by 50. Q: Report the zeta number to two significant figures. -0.030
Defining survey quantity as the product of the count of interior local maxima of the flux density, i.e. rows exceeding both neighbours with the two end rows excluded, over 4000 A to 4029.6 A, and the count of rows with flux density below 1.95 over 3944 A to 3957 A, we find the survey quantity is 78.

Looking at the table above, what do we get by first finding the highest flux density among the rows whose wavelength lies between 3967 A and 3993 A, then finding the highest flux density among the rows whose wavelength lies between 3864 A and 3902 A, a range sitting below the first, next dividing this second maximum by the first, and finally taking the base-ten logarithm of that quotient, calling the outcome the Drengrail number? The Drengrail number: -0.04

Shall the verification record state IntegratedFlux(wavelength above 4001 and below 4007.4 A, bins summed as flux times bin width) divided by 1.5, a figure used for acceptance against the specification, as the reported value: 10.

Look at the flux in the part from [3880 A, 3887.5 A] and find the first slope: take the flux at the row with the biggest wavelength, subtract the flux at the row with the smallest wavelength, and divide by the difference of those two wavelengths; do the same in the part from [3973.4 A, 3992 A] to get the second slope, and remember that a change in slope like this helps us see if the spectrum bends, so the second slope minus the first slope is 0.17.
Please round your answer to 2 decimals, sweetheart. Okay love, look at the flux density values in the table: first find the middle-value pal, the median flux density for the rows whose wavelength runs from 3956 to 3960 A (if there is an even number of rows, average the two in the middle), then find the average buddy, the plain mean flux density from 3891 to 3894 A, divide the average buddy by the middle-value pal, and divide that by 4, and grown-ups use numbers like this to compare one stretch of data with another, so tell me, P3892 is 0.26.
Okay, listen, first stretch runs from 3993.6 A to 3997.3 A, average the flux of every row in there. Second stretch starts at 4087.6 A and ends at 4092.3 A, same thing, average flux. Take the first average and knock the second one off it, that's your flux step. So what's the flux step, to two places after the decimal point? -0.39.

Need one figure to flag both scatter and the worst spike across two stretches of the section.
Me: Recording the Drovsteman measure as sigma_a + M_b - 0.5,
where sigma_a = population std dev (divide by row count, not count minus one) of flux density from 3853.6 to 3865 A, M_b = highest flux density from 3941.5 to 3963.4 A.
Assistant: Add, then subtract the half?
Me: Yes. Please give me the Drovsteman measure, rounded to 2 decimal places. 1.77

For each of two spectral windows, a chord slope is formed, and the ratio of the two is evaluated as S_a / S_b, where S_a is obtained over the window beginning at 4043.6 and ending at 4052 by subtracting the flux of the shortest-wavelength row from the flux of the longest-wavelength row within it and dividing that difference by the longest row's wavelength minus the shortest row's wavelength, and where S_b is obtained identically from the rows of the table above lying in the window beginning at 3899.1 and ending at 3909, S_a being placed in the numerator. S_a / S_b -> 1.5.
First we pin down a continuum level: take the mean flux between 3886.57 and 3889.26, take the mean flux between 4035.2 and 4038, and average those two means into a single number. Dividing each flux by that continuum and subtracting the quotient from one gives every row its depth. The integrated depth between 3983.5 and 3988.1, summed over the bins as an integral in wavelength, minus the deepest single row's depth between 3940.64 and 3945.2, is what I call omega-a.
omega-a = -0.8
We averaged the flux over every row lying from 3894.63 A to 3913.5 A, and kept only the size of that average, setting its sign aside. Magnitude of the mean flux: 1.79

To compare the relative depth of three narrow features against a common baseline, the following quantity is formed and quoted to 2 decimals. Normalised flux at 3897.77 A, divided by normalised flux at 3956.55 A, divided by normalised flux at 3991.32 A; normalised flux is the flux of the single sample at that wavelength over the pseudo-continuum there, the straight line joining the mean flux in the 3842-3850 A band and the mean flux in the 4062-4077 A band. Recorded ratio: 1.06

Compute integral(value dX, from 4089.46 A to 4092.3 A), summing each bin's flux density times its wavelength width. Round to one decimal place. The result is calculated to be 7.3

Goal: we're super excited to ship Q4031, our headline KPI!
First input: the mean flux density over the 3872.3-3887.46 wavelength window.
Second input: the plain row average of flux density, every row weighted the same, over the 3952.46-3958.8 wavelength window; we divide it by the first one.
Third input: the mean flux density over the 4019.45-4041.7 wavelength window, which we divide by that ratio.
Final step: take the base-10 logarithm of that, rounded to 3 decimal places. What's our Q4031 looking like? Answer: 0.345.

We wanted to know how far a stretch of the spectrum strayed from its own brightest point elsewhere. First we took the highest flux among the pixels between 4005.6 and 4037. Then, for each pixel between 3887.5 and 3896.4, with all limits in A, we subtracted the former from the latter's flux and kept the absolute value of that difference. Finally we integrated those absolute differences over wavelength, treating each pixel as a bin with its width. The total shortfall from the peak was 8.9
